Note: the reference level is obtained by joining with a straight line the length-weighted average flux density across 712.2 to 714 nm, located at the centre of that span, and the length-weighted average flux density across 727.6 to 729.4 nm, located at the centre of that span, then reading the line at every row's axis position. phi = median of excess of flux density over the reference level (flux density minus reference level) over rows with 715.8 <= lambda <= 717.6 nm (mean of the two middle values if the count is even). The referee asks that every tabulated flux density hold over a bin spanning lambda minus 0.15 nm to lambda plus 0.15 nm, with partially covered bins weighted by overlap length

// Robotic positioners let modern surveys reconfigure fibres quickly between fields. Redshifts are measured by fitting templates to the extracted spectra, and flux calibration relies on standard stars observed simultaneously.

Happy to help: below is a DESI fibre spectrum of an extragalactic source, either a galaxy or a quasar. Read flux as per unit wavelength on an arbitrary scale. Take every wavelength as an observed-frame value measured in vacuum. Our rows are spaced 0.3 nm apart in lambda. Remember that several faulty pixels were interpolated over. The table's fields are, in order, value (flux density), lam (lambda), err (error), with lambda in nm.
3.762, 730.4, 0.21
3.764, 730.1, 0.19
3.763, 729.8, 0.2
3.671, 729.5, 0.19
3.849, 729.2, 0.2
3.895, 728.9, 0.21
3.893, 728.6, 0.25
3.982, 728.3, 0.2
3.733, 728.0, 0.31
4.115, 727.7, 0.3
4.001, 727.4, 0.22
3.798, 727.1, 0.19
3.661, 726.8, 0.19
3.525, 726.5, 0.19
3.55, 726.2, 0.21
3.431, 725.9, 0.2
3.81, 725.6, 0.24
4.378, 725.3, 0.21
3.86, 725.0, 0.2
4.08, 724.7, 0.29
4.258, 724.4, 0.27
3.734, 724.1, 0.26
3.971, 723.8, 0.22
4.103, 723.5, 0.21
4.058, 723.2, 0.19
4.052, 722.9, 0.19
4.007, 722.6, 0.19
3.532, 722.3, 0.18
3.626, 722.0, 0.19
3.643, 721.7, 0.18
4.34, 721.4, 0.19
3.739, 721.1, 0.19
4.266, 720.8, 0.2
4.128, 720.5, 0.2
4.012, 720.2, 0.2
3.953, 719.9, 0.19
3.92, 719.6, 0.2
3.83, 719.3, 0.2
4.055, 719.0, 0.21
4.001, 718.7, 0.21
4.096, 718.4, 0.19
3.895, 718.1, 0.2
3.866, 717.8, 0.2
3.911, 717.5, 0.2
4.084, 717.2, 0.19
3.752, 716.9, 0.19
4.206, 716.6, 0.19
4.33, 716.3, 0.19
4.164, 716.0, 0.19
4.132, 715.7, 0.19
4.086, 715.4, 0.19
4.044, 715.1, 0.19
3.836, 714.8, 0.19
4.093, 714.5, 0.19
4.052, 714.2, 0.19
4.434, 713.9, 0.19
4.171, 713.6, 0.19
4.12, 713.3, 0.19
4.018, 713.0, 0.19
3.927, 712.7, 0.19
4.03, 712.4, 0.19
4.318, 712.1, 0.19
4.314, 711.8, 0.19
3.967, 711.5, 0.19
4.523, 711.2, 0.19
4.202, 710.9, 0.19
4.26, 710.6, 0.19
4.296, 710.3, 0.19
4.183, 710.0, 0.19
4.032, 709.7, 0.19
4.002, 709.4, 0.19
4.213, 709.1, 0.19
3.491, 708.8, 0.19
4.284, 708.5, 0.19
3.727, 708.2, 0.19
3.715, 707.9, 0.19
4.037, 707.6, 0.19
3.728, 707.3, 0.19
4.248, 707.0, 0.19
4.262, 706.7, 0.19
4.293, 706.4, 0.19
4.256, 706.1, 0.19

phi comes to 0.06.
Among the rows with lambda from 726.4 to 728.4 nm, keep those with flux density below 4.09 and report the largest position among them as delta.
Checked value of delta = 728.3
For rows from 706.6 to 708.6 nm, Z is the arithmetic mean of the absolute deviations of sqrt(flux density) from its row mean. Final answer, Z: 0.06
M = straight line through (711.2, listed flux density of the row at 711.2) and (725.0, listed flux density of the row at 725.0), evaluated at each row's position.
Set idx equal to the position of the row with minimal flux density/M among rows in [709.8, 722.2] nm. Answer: 711.5 nm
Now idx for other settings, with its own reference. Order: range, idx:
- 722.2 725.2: 722.3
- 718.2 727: 722.3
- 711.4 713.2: 711.5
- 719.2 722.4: 722.3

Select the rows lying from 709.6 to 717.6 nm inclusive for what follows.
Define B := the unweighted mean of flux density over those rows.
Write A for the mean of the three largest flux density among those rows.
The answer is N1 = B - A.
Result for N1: -0.30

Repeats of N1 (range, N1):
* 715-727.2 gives -0.40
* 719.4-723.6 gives -0.29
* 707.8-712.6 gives -0.29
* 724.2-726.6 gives -0.38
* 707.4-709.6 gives -0.25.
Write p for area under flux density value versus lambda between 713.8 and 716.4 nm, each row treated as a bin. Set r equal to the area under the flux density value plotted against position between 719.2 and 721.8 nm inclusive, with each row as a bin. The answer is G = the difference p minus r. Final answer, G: 0.3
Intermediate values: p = 10.7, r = 10.4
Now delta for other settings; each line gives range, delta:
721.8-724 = 723.8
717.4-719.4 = 719.3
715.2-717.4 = 717.2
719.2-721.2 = 721.1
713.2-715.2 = 715.1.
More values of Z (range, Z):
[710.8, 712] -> 0.04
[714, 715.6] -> 0.02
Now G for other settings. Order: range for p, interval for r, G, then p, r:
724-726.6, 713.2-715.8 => -0.7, 10.0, 10.7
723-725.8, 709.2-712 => -0.5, 11.2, 11.8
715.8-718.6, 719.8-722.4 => 1.1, 11.3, 10.2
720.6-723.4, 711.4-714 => 0.2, 11.0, 10.8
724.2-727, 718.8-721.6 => -0.5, 10.7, 11.3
